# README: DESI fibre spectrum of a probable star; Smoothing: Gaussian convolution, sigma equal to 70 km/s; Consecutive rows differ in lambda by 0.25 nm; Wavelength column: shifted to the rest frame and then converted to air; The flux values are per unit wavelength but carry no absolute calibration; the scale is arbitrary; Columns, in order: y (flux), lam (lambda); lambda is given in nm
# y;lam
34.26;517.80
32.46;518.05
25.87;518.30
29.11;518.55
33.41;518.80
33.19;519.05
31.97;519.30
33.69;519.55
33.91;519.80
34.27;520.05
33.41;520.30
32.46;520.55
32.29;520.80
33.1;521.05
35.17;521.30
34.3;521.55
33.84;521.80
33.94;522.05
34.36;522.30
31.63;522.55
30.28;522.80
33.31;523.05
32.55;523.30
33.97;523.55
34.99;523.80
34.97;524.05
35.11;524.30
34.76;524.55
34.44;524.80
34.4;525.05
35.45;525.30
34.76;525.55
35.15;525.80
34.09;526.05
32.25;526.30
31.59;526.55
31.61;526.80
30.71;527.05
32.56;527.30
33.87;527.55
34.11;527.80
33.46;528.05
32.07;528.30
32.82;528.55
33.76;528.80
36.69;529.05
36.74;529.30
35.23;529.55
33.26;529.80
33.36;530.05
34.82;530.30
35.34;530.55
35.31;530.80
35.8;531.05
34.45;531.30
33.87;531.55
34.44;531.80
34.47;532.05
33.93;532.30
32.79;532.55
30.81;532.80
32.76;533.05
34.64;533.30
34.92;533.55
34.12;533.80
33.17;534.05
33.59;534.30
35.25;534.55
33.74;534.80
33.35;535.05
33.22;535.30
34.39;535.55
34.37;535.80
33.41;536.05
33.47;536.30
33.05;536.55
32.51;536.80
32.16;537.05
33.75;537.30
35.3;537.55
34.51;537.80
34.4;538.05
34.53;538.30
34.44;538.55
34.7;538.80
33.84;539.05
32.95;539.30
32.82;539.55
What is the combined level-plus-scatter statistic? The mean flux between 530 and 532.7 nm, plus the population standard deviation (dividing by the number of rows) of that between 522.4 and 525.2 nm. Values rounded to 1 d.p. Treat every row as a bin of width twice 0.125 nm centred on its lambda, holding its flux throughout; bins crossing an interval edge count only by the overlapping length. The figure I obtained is 35.9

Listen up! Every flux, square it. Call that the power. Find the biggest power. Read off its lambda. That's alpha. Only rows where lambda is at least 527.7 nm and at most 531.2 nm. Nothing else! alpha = 529.30 nm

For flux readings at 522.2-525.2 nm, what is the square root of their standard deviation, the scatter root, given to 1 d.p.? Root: 1.2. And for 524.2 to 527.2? 1.3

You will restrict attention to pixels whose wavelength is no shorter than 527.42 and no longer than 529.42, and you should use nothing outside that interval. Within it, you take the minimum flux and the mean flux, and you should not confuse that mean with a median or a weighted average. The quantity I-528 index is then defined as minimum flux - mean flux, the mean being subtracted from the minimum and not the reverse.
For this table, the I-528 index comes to -2.1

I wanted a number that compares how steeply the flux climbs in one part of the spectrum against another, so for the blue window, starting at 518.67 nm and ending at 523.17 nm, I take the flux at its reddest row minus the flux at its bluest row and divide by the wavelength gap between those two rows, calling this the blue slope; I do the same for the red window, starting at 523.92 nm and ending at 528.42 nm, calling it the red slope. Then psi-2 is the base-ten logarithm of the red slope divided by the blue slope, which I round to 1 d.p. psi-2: 1.5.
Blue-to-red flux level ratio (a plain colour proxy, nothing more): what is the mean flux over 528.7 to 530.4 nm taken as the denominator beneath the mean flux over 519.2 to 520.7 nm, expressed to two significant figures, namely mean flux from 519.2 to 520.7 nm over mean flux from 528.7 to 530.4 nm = 0.96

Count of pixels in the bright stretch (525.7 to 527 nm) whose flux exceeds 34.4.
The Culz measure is 1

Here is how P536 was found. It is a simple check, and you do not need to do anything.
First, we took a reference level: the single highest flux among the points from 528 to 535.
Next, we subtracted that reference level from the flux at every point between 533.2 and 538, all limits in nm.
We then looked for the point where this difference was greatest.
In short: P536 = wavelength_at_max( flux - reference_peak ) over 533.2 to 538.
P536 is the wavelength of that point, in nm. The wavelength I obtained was 537.55 nm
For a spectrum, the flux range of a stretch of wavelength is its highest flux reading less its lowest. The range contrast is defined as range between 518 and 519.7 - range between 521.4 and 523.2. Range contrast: 3.7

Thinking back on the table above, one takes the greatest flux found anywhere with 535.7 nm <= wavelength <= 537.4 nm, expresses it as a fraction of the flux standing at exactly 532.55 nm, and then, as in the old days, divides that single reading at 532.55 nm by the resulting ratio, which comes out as 31.3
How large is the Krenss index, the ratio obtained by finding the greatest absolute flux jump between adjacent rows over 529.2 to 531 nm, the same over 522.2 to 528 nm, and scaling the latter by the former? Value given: 1.54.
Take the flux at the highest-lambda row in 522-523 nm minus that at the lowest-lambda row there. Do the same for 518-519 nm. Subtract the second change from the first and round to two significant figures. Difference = -4.6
